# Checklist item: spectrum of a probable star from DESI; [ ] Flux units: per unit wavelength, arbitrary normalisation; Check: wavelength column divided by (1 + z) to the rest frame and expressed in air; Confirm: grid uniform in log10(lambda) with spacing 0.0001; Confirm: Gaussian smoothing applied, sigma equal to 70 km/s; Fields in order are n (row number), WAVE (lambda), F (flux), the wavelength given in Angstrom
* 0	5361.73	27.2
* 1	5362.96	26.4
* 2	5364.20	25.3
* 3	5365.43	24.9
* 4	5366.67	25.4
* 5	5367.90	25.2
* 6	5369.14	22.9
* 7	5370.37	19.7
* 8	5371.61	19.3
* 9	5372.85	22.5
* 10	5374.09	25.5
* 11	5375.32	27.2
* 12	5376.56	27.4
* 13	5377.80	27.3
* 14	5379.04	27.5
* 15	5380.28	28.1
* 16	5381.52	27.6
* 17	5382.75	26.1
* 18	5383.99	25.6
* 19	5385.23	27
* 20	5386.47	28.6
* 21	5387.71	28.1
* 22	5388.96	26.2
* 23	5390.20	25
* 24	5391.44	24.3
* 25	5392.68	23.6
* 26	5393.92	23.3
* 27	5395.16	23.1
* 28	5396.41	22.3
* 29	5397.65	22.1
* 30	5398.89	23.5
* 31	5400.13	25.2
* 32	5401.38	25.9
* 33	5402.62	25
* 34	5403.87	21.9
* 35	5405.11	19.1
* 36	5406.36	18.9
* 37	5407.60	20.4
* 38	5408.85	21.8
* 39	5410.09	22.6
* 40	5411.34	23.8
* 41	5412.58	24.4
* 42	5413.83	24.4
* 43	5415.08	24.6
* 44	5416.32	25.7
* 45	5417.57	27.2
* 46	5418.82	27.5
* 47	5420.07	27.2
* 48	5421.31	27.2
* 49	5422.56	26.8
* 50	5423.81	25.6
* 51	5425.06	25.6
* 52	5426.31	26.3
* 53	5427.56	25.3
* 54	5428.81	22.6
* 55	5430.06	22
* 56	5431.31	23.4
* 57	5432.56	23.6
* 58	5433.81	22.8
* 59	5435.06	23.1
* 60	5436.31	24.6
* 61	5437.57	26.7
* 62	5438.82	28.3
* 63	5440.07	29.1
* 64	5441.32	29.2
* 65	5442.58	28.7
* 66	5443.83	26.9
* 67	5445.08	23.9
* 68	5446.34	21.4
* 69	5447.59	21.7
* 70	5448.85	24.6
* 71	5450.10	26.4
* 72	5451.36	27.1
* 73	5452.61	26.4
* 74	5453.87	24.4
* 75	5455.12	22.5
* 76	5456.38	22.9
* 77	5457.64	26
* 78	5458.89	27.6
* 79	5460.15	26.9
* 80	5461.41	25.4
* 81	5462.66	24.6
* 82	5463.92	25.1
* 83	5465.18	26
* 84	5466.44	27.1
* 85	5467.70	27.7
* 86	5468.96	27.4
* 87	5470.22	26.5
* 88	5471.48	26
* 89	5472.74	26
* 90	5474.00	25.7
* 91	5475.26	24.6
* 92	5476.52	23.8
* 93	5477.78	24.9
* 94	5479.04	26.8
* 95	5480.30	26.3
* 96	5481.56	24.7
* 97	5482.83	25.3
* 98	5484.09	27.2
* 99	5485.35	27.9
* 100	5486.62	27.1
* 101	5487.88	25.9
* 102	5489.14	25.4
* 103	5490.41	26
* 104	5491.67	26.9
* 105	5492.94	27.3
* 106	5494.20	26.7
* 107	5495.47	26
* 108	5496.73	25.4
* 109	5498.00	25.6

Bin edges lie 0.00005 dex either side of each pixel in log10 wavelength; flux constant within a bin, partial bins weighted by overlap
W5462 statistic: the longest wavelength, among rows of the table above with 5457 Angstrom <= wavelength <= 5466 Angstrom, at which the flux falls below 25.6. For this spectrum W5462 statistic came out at 5463.92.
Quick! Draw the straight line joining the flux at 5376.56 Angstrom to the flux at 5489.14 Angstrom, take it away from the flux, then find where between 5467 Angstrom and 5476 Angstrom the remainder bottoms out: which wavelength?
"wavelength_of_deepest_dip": 5475.26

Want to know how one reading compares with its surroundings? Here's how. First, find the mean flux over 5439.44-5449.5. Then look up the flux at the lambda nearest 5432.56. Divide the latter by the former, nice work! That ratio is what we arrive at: 0.92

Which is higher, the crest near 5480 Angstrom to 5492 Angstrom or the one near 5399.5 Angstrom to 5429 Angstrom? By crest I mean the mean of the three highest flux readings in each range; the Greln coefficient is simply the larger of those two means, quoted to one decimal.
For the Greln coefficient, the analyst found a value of 27.4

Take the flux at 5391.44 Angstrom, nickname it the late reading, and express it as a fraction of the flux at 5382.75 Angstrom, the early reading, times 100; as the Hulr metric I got 93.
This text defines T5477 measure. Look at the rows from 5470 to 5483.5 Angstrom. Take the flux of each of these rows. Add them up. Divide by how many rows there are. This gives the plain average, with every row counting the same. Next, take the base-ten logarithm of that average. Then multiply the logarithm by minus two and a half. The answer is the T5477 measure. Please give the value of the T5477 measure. -3.52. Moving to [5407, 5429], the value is -3.49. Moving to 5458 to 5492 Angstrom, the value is -3.54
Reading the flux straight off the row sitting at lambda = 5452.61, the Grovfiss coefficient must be 26.4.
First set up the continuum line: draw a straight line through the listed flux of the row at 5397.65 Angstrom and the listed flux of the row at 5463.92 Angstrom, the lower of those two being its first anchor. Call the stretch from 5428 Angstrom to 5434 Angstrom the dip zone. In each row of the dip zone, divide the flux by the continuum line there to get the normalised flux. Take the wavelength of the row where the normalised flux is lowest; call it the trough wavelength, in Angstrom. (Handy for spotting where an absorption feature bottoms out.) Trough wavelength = 5430.06 Angstrom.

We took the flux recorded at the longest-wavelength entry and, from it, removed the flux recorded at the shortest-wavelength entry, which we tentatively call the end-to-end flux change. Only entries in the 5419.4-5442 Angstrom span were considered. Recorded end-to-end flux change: 2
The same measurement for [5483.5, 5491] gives -1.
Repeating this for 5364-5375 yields 0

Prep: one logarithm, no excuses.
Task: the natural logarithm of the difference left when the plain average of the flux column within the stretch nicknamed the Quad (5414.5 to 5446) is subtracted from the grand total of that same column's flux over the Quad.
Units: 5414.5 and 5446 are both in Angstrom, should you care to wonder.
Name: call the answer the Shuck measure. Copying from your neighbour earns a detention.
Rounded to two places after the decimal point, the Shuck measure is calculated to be 6.43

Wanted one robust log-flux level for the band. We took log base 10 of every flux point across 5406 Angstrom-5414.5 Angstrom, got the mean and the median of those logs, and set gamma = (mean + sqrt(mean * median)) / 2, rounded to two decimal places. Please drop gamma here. 1.35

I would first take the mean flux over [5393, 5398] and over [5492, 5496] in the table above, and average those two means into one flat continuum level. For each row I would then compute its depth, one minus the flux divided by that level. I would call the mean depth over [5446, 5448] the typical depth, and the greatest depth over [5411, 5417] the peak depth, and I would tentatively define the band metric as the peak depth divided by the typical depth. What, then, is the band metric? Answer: 0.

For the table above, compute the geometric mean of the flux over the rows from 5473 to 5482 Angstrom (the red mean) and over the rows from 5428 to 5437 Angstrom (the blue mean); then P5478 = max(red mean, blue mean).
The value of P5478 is 25.2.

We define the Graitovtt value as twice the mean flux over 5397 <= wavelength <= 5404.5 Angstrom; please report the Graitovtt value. 47.9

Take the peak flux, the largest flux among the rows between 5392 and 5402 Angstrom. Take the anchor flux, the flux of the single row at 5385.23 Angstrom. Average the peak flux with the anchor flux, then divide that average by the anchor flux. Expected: 0.980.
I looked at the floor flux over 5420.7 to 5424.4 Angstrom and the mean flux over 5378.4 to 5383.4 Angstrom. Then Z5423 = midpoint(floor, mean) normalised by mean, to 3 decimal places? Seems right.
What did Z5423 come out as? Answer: 0.968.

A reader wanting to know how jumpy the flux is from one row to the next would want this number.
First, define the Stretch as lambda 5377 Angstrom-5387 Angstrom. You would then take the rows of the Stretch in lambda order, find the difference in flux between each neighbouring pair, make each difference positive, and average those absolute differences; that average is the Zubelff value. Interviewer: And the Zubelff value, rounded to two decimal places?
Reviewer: 0.90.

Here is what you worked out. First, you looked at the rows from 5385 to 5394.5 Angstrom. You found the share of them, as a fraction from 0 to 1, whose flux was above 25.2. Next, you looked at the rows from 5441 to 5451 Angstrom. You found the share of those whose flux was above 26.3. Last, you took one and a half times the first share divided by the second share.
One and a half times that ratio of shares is 1.5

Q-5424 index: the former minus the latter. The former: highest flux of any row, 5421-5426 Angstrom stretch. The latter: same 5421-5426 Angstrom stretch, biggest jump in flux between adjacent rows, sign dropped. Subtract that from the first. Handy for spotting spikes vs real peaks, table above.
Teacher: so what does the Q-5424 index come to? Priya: 26.0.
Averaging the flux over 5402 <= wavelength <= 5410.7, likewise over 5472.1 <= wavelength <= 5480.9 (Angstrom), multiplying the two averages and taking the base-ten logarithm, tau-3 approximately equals 2.74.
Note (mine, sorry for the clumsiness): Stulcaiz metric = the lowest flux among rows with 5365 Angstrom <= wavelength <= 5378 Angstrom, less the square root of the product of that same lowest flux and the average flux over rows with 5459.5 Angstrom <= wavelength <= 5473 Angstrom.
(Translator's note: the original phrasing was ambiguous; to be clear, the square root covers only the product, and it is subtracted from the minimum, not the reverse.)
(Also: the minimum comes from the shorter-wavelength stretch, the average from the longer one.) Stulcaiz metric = -3.2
